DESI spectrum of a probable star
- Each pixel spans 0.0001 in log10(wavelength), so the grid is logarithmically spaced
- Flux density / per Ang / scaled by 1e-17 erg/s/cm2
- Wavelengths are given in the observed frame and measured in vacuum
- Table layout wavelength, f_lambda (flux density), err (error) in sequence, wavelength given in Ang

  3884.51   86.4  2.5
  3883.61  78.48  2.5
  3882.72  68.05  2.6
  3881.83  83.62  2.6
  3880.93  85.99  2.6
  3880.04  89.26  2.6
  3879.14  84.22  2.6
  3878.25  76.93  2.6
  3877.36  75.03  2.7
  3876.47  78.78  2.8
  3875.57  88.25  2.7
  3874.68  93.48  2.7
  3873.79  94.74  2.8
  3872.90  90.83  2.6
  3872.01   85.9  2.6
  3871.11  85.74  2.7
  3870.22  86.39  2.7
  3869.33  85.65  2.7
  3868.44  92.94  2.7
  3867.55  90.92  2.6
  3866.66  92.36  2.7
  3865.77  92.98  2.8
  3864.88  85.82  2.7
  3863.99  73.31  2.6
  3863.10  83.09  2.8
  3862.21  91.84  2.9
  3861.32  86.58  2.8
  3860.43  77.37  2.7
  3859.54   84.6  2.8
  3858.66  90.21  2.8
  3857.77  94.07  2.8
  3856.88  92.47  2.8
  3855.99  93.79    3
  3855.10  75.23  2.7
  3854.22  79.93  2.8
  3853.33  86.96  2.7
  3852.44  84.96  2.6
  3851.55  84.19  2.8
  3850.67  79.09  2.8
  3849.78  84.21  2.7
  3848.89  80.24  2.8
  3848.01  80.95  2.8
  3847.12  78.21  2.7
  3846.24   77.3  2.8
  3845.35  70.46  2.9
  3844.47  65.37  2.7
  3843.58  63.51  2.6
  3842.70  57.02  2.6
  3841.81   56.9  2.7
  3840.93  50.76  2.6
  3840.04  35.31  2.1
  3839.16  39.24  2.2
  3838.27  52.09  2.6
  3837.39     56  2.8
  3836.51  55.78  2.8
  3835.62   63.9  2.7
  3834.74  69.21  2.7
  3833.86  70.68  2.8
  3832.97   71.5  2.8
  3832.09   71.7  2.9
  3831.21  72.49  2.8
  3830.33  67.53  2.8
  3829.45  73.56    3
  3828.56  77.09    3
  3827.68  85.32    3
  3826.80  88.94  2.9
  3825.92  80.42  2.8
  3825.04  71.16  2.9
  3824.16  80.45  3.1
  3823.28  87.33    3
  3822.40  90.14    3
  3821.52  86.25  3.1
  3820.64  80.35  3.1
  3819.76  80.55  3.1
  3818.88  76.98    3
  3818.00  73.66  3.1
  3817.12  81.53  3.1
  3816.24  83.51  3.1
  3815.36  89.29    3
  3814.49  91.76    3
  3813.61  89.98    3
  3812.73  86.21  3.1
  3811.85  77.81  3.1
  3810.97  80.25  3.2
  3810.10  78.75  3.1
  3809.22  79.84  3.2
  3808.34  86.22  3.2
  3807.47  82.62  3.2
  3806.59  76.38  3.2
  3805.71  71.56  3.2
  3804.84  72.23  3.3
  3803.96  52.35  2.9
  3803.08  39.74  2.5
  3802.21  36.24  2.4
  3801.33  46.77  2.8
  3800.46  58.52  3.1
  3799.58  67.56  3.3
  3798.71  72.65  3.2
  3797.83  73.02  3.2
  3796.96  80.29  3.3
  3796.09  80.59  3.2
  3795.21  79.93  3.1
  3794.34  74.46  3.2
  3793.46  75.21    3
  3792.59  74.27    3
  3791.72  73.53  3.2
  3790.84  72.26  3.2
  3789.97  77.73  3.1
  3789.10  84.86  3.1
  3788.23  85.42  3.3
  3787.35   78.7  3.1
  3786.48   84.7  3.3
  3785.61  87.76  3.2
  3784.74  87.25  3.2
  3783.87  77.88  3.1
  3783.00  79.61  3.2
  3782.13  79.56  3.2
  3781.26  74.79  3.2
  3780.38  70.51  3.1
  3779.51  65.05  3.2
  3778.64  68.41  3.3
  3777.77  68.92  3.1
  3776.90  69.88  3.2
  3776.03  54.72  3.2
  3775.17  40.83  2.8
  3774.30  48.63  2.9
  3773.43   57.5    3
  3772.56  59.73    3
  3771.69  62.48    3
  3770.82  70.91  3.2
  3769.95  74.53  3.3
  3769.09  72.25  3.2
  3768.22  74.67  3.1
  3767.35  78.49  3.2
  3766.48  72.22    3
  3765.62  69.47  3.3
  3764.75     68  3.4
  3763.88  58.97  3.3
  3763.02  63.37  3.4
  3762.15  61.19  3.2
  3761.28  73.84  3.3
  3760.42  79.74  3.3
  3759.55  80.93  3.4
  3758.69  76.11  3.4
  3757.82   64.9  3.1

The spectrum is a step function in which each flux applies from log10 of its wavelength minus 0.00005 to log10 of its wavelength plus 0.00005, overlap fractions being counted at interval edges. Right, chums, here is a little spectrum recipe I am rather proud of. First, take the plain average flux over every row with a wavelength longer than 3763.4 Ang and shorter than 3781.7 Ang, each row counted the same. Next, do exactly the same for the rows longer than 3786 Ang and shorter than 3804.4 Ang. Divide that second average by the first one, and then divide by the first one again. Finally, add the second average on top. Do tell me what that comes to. 70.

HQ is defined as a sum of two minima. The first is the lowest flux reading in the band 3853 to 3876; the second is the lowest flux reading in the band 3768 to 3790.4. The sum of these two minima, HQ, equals 114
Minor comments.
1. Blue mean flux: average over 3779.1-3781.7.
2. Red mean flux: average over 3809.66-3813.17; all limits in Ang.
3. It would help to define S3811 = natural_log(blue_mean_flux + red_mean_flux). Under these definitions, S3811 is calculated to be 5.02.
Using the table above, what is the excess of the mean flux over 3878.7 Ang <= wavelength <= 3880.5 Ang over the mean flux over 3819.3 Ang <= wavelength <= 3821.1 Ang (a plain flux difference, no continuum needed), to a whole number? 6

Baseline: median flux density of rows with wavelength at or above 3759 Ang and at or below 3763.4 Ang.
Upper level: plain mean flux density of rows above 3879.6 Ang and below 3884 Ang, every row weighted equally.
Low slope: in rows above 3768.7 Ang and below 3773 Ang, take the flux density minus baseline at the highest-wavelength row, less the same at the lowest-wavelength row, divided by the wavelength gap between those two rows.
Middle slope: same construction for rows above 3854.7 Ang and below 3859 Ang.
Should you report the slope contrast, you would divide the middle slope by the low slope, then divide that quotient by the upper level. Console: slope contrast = -0.014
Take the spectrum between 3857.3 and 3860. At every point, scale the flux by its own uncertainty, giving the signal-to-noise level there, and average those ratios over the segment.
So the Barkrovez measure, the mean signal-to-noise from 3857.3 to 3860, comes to 32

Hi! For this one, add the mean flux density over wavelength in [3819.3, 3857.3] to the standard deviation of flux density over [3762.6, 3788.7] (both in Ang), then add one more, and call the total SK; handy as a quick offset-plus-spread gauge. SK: 85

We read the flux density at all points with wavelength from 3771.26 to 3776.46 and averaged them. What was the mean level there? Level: 54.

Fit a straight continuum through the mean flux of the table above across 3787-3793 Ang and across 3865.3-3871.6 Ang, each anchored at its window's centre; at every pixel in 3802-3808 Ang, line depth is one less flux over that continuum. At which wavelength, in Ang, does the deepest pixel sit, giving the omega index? 3802.21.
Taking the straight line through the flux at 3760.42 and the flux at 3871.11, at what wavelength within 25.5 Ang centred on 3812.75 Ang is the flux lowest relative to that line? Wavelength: 3802.21 Ang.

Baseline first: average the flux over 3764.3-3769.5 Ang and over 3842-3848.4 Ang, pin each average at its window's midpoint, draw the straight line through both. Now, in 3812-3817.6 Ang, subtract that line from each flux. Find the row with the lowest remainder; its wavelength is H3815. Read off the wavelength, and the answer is 3817.12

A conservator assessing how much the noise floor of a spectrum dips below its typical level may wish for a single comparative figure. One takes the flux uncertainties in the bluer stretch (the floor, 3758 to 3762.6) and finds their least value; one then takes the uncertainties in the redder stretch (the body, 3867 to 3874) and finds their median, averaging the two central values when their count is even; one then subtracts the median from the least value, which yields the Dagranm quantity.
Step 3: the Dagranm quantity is 0.5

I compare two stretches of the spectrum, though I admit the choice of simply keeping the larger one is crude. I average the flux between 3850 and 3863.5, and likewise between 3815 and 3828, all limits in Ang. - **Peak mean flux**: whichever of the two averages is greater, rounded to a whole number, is 86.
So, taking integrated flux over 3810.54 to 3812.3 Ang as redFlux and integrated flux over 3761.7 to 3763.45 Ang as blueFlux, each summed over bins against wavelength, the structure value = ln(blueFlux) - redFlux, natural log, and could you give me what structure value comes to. -134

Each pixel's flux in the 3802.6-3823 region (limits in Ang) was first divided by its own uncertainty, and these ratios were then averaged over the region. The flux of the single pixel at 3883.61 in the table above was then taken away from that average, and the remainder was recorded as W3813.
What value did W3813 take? -53.0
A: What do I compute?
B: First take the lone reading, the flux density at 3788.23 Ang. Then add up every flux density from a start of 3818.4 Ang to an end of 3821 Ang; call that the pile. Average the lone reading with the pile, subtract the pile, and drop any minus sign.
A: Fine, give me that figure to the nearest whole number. 76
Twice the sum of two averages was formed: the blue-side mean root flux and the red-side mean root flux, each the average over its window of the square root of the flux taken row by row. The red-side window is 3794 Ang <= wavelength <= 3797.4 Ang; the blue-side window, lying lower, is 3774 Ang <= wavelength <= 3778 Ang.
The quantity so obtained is 32.7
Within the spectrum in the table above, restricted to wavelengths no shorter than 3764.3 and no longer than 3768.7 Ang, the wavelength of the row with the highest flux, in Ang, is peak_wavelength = 3767.35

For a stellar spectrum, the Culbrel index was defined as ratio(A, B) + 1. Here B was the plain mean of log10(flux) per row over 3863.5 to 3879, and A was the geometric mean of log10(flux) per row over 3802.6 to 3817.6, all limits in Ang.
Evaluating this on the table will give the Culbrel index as 1.971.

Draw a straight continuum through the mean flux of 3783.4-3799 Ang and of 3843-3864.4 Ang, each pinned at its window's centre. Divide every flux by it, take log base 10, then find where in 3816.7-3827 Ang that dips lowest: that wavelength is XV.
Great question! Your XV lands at 3825.04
